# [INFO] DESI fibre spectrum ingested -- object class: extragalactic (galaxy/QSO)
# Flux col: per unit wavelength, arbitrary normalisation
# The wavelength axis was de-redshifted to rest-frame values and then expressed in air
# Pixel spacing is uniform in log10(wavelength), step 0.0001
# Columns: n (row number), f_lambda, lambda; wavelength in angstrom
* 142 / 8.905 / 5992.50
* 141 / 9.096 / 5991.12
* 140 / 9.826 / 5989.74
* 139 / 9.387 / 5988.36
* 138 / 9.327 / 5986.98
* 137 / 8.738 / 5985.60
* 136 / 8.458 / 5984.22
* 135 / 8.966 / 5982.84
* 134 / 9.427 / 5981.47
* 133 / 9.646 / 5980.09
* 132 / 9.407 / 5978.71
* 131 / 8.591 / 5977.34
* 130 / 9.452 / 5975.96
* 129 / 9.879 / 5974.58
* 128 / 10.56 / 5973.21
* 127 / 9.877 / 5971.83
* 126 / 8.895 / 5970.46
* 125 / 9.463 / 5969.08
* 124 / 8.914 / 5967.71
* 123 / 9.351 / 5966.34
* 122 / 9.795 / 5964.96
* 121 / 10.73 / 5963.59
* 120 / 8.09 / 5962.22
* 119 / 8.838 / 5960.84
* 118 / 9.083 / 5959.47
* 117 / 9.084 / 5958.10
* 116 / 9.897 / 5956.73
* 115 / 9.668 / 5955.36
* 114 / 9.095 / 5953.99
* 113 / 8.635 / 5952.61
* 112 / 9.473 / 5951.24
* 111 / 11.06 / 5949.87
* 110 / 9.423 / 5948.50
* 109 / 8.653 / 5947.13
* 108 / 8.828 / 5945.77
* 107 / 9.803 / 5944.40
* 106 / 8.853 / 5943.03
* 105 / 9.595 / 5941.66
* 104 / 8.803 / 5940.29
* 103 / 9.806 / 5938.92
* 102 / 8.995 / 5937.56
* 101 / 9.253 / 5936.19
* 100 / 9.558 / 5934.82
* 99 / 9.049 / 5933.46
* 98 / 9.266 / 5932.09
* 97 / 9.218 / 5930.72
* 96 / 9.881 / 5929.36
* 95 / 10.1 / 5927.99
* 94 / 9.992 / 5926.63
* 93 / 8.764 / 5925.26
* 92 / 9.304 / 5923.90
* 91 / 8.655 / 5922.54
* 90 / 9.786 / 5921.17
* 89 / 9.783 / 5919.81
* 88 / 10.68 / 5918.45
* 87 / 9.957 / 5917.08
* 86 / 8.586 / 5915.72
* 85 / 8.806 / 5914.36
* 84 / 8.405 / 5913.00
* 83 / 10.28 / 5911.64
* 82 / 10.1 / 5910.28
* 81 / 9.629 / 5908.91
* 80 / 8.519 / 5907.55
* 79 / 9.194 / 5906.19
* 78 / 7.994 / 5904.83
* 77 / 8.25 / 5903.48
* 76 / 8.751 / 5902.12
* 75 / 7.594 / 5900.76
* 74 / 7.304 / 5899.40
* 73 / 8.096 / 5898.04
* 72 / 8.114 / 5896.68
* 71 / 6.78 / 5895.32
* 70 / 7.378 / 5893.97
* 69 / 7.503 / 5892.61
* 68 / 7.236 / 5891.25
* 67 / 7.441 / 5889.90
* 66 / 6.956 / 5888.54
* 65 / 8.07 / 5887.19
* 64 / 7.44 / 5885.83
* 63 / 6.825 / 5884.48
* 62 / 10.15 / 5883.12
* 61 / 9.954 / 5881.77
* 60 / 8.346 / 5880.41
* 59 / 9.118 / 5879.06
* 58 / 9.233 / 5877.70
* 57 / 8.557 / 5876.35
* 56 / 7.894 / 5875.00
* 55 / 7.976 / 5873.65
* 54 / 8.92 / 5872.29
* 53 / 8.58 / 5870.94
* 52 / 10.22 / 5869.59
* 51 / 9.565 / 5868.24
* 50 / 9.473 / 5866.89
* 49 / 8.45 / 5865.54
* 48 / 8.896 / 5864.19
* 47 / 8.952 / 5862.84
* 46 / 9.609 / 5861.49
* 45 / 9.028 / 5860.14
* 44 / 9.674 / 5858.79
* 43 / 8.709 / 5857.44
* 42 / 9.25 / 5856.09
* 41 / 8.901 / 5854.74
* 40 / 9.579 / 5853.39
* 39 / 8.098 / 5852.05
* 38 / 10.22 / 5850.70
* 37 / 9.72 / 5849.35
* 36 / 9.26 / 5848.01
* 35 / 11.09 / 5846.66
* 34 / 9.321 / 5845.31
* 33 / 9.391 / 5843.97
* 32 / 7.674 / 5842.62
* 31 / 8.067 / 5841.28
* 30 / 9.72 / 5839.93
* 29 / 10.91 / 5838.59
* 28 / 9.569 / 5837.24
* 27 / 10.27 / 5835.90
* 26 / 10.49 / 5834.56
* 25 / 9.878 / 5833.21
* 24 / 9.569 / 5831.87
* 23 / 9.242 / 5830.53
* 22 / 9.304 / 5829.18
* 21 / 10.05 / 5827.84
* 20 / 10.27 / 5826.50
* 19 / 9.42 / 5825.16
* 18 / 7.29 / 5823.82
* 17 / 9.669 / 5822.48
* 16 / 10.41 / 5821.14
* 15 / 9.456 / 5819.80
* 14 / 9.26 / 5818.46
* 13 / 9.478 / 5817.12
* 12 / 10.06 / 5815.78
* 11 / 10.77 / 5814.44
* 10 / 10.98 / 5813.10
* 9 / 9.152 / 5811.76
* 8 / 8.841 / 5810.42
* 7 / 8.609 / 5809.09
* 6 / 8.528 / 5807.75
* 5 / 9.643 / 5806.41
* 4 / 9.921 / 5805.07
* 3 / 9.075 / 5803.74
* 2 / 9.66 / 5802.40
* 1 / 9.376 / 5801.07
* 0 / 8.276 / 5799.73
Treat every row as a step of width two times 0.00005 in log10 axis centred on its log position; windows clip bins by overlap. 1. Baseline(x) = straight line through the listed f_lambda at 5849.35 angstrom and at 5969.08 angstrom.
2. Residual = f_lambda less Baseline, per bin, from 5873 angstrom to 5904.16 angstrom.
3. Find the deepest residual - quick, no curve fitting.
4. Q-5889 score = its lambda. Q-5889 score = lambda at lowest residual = 5895.32 angstrom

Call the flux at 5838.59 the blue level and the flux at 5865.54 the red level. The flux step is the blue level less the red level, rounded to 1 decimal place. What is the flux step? 2.5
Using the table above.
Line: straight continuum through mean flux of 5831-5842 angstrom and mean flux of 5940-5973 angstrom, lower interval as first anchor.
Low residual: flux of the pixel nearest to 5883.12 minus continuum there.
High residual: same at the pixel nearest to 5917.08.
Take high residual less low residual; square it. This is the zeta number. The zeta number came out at 0.0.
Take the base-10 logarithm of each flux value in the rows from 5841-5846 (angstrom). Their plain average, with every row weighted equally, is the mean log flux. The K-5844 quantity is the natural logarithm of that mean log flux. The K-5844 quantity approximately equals -0.07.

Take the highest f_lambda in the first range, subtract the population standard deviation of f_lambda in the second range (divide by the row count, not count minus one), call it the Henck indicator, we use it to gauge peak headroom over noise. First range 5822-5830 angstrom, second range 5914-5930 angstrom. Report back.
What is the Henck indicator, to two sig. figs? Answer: 9.6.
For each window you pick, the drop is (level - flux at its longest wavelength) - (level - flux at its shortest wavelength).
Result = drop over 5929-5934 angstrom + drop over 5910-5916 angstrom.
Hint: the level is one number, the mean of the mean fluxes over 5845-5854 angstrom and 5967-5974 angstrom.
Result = 2.3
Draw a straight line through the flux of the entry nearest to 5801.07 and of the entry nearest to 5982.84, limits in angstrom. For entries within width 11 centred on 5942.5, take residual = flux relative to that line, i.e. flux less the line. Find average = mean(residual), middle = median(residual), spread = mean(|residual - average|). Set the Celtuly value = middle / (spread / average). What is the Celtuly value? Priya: -0.04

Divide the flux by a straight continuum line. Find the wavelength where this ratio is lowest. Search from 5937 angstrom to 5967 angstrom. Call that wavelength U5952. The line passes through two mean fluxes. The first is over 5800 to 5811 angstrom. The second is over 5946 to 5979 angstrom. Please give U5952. 5962.22 angstrom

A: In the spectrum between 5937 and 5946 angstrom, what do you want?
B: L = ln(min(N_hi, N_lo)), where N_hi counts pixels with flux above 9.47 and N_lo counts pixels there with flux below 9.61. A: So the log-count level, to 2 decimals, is 1.10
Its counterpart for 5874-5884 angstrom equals 0.69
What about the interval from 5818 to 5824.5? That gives 0.69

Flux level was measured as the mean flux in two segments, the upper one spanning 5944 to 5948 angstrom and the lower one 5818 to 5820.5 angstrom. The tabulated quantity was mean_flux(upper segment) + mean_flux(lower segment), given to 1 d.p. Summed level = 18.5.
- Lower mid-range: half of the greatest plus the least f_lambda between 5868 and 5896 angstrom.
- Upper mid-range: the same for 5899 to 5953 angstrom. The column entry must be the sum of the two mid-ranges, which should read 17.68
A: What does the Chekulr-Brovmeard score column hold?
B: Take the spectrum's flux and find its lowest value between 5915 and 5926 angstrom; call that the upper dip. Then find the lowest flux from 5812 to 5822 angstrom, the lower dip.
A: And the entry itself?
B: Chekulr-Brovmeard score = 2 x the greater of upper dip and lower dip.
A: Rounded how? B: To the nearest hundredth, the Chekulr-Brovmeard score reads 18.52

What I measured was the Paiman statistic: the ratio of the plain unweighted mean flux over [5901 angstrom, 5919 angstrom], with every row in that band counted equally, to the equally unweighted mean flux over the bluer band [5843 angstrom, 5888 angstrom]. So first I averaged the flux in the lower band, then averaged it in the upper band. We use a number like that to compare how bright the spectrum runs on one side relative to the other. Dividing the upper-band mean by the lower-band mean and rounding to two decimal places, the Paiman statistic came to 1.01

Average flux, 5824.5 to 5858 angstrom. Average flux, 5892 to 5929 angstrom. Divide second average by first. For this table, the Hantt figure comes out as 0.93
